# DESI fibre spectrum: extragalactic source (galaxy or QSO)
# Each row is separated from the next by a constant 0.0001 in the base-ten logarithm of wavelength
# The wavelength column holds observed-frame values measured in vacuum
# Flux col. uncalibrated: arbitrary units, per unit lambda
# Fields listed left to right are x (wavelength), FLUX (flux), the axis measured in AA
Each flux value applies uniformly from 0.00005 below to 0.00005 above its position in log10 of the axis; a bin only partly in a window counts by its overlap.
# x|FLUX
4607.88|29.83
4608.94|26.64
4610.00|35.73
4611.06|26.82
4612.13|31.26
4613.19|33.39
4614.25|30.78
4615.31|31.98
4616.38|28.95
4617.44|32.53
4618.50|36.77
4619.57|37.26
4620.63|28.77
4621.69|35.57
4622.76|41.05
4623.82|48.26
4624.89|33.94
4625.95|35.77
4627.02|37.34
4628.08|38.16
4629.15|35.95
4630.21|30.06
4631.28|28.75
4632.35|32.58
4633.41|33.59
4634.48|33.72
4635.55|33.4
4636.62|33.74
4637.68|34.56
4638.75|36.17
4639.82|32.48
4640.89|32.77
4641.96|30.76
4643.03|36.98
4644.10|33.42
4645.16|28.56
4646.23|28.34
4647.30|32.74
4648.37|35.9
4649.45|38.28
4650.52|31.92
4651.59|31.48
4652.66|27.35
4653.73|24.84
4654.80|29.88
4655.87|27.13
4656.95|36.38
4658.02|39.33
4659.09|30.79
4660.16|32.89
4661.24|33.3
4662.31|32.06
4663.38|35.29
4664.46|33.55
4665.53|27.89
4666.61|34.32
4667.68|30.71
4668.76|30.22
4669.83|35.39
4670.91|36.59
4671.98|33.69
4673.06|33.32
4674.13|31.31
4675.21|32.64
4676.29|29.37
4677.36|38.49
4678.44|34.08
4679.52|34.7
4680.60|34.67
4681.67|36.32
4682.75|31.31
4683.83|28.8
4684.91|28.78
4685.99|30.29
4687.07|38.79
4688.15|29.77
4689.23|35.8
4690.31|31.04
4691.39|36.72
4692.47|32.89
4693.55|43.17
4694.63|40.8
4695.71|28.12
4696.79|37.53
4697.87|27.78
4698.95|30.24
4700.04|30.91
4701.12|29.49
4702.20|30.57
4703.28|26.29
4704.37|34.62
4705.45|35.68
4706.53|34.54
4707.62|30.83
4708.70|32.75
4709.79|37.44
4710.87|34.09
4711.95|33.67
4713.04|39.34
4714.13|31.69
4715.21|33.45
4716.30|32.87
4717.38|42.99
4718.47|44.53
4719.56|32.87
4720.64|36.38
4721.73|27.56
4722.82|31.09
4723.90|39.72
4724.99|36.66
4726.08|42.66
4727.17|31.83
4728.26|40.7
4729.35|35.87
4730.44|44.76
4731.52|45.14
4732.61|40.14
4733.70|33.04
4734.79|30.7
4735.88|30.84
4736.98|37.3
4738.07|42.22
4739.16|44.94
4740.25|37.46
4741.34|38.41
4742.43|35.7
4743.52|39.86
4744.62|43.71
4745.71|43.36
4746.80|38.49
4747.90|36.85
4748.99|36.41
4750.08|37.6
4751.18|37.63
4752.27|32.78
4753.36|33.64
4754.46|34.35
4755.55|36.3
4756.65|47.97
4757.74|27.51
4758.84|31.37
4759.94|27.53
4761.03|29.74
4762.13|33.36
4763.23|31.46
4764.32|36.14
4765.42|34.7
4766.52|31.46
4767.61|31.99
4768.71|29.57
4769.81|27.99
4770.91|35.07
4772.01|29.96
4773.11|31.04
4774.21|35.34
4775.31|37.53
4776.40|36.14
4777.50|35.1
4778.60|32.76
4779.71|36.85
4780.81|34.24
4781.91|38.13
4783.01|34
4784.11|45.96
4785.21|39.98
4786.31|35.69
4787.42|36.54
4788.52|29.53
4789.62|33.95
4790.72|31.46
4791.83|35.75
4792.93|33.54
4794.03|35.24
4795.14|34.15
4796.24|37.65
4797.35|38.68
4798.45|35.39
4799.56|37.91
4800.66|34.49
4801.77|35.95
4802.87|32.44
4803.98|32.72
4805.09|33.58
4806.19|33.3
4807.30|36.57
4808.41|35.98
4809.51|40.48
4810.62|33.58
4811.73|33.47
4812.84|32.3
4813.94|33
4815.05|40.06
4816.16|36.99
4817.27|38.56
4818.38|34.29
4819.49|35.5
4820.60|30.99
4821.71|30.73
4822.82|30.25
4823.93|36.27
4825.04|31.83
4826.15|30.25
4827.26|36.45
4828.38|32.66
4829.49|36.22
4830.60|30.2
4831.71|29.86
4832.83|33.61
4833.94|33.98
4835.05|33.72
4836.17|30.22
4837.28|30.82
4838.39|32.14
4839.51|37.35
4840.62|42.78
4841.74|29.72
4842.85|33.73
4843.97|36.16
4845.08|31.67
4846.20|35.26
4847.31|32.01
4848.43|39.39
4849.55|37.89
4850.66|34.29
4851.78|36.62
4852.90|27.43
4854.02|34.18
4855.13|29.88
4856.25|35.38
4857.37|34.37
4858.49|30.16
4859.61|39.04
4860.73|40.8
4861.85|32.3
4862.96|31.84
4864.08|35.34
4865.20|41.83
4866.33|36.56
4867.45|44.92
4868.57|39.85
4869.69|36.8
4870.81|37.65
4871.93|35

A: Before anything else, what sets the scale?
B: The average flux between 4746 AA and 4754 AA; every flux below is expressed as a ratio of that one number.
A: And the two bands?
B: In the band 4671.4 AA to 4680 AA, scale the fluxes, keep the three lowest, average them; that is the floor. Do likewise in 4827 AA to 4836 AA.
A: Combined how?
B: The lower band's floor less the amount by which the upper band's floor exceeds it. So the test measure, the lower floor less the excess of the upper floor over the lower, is 0.86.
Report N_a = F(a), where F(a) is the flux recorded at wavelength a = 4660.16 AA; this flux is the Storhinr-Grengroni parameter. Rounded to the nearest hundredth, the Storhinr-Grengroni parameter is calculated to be 32.89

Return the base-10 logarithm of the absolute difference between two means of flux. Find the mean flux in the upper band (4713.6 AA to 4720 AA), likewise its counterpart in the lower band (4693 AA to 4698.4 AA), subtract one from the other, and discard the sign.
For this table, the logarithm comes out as 0.0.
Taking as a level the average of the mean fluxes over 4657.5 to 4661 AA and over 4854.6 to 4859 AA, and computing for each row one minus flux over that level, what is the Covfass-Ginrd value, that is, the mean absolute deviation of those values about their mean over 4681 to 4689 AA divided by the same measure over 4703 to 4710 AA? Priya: 1.2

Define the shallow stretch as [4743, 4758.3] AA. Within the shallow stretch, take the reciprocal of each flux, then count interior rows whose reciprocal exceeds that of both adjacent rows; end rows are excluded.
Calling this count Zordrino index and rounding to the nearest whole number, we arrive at 2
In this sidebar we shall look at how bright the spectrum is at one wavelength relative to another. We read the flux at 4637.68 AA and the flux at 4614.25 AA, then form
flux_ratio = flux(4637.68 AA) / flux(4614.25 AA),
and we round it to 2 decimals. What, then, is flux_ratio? 1.12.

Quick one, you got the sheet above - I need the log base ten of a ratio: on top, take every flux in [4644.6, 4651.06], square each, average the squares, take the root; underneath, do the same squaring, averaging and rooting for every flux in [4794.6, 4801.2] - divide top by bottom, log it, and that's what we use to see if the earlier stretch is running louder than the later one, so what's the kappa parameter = -0.05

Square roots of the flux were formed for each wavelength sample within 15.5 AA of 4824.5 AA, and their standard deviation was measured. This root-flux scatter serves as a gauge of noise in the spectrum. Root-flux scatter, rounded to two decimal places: 0.26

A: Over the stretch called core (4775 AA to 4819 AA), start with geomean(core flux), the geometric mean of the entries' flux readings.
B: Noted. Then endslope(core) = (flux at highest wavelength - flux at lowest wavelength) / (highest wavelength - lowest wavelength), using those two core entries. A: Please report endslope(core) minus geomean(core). -36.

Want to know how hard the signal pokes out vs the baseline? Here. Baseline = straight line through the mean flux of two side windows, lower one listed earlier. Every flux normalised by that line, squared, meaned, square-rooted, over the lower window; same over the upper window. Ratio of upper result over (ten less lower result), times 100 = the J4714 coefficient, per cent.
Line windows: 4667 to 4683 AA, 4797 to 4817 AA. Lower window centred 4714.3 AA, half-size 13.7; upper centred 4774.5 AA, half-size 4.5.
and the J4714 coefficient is 10.9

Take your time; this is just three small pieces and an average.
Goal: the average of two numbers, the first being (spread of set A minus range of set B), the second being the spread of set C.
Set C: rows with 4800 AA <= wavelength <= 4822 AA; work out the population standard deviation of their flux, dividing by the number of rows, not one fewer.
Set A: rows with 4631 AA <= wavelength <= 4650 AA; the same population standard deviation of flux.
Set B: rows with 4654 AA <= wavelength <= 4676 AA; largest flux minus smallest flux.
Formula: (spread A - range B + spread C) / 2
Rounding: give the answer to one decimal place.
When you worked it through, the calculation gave -3.4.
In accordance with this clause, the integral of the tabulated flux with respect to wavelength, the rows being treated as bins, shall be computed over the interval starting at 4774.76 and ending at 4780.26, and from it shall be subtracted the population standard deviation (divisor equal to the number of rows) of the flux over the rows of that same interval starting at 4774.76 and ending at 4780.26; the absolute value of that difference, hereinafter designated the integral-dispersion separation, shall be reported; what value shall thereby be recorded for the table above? 195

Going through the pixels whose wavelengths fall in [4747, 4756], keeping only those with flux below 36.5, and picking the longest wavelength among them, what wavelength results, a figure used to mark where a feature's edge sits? 4755.55 AA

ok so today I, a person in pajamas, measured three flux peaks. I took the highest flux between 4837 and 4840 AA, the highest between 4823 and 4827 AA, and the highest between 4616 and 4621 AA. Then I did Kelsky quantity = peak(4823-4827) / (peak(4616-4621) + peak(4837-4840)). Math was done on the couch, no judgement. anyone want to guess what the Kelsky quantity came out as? 0.486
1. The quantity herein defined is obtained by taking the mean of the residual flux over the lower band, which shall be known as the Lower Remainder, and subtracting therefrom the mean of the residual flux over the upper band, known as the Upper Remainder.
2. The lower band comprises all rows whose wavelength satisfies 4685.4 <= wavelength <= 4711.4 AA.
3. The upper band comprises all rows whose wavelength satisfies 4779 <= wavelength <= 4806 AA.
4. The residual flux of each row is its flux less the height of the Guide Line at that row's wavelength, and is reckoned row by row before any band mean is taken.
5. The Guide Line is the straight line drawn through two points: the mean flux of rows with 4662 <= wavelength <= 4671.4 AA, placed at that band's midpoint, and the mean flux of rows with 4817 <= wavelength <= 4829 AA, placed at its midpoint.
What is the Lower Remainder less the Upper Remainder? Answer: -1.9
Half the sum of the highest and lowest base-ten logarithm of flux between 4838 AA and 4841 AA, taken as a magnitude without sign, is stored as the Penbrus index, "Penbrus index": 1.569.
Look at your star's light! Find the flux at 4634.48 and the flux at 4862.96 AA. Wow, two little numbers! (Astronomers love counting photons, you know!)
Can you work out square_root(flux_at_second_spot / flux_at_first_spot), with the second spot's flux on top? 0.97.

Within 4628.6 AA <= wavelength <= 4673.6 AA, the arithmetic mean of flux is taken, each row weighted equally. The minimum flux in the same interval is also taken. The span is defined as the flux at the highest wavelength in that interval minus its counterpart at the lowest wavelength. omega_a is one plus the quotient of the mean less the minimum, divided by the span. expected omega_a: -2.0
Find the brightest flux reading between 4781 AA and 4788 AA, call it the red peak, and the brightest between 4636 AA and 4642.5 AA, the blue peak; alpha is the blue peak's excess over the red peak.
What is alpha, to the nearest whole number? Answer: -10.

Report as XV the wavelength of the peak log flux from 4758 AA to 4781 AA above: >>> 4775.31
